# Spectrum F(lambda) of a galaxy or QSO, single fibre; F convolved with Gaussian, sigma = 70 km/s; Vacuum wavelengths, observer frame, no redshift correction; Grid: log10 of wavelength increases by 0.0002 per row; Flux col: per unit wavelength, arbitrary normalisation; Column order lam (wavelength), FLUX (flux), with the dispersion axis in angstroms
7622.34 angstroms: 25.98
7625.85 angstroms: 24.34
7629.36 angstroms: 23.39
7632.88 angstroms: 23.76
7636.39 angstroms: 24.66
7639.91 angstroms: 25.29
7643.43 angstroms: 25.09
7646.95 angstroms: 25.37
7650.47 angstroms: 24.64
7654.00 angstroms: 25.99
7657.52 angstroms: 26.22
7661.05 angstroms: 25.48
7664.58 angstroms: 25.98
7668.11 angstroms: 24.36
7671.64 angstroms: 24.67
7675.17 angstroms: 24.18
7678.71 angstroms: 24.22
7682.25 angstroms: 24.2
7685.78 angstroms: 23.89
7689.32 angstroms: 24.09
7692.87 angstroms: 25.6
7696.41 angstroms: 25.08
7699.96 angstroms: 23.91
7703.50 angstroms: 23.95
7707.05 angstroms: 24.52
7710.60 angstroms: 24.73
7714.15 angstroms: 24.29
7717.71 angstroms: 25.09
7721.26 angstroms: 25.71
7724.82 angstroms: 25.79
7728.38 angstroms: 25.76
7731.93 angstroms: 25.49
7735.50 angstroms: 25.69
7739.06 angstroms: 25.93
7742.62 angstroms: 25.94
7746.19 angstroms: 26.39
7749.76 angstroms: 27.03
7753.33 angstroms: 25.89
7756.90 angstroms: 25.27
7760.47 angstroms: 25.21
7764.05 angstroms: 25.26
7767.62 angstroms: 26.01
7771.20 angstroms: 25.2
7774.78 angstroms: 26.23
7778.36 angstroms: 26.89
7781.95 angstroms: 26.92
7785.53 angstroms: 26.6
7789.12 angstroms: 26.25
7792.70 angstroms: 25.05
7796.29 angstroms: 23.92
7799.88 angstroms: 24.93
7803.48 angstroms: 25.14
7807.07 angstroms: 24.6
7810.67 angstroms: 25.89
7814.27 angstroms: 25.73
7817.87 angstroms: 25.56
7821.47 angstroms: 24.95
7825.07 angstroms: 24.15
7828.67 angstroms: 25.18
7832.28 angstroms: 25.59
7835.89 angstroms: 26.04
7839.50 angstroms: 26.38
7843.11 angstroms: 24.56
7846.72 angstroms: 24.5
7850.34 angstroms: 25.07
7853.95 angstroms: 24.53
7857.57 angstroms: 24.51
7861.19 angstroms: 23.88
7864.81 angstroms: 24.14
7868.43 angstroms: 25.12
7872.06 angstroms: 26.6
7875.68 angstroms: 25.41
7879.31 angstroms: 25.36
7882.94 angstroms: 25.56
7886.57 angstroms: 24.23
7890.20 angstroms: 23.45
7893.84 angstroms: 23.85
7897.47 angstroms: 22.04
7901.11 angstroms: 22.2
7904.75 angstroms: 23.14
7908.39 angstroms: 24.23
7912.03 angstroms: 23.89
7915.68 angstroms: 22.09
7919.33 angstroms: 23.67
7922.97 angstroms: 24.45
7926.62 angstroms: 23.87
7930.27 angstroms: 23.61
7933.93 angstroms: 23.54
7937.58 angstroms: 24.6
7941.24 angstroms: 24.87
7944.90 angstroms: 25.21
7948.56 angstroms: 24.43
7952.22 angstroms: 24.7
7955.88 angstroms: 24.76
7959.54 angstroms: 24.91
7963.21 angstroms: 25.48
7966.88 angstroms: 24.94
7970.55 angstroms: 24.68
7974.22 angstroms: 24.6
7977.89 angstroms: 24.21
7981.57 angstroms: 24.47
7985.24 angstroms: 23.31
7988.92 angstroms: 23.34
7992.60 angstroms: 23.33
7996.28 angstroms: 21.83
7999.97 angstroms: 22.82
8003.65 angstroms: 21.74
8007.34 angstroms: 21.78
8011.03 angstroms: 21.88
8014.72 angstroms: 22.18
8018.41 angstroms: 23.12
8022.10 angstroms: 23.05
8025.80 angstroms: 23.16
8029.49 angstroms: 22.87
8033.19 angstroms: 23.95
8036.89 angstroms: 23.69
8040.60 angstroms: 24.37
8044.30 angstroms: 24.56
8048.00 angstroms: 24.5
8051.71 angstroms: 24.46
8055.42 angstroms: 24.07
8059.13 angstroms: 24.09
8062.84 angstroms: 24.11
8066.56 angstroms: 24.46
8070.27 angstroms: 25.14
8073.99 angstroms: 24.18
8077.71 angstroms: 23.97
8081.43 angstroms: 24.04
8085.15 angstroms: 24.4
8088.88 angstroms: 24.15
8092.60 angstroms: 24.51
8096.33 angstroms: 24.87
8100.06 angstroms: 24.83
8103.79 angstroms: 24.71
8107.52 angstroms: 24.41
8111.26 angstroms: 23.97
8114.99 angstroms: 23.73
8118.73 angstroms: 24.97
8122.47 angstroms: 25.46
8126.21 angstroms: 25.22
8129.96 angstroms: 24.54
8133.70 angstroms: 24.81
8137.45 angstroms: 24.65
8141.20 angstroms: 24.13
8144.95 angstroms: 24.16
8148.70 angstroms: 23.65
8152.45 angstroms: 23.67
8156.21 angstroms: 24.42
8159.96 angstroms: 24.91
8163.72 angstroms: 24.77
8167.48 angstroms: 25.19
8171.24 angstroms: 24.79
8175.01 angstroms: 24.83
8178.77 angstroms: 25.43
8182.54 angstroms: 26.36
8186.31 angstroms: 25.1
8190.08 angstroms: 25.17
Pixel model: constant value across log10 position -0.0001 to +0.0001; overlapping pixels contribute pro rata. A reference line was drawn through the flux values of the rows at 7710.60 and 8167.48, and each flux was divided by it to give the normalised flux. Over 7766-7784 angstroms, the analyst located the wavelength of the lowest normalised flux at 7771.20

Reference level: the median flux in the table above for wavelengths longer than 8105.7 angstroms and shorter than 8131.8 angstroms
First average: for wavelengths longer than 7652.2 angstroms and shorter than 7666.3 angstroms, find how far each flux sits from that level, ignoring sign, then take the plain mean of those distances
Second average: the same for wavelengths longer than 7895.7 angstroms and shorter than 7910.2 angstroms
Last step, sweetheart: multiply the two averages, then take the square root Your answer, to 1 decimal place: 1.5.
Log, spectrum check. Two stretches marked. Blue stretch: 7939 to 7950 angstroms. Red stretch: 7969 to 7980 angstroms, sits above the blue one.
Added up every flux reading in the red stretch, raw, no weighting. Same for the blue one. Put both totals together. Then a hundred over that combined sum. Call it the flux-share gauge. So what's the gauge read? 0.6757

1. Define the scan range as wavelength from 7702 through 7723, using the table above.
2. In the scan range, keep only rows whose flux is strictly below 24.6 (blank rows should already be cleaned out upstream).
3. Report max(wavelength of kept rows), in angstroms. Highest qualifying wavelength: 7714.15 angstroms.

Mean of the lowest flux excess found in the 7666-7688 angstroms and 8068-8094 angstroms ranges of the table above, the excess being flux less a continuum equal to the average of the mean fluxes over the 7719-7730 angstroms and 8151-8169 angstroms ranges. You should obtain -1.2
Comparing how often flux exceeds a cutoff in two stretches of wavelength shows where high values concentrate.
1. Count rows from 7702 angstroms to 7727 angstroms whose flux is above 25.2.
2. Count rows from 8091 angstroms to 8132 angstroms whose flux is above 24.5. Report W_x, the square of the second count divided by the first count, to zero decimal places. 32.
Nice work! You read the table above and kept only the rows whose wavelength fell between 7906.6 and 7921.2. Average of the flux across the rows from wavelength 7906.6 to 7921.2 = 23.5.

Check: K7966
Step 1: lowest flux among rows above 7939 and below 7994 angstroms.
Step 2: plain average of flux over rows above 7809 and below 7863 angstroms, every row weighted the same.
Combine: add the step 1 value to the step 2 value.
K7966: 48.4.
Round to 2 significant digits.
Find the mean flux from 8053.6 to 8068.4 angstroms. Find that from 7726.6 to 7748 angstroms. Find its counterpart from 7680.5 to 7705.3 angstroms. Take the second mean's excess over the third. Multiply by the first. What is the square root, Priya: 6.0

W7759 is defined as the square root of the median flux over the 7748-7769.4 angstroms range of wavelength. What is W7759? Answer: 5.06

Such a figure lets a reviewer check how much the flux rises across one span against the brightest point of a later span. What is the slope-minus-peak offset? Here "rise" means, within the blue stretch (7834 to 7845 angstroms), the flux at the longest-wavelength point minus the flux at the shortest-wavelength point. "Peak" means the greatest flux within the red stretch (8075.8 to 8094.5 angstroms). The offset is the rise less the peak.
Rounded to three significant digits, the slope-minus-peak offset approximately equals -26.0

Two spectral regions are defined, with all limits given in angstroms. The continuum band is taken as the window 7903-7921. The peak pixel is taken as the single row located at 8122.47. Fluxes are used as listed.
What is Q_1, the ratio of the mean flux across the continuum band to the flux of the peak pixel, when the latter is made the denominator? 0.92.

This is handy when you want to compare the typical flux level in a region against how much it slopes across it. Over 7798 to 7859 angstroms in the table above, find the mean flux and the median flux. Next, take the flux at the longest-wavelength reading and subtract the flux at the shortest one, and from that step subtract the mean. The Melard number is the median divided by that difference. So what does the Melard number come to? -0.98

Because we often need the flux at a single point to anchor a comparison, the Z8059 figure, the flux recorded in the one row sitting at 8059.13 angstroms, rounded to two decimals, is 24.09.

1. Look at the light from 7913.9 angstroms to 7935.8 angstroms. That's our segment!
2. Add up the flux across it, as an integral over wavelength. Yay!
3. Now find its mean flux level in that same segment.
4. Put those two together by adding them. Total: 539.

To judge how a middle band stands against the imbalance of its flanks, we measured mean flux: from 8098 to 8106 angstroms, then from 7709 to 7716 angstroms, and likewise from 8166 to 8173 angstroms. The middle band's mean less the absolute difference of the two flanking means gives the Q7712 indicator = 24.3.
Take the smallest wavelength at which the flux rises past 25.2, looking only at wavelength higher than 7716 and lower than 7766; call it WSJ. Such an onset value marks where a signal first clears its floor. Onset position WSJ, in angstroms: 7721.26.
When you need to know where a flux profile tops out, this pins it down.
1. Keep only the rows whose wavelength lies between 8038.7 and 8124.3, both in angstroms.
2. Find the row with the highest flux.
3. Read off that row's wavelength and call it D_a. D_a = 8122.47 angstroms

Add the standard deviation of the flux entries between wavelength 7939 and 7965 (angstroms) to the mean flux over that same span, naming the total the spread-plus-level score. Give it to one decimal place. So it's 25.2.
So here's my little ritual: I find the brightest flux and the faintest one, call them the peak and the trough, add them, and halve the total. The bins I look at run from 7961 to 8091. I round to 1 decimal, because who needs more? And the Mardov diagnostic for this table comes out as 23.6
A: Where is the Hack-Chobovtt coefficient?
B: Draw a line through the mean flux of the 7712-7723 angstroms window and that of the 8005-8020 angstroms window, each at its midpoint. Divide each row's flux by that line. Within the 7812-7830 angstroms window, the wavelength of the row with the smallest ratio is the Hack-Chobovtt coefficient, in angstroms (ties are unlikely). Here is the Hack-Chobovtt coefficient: 7825.07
